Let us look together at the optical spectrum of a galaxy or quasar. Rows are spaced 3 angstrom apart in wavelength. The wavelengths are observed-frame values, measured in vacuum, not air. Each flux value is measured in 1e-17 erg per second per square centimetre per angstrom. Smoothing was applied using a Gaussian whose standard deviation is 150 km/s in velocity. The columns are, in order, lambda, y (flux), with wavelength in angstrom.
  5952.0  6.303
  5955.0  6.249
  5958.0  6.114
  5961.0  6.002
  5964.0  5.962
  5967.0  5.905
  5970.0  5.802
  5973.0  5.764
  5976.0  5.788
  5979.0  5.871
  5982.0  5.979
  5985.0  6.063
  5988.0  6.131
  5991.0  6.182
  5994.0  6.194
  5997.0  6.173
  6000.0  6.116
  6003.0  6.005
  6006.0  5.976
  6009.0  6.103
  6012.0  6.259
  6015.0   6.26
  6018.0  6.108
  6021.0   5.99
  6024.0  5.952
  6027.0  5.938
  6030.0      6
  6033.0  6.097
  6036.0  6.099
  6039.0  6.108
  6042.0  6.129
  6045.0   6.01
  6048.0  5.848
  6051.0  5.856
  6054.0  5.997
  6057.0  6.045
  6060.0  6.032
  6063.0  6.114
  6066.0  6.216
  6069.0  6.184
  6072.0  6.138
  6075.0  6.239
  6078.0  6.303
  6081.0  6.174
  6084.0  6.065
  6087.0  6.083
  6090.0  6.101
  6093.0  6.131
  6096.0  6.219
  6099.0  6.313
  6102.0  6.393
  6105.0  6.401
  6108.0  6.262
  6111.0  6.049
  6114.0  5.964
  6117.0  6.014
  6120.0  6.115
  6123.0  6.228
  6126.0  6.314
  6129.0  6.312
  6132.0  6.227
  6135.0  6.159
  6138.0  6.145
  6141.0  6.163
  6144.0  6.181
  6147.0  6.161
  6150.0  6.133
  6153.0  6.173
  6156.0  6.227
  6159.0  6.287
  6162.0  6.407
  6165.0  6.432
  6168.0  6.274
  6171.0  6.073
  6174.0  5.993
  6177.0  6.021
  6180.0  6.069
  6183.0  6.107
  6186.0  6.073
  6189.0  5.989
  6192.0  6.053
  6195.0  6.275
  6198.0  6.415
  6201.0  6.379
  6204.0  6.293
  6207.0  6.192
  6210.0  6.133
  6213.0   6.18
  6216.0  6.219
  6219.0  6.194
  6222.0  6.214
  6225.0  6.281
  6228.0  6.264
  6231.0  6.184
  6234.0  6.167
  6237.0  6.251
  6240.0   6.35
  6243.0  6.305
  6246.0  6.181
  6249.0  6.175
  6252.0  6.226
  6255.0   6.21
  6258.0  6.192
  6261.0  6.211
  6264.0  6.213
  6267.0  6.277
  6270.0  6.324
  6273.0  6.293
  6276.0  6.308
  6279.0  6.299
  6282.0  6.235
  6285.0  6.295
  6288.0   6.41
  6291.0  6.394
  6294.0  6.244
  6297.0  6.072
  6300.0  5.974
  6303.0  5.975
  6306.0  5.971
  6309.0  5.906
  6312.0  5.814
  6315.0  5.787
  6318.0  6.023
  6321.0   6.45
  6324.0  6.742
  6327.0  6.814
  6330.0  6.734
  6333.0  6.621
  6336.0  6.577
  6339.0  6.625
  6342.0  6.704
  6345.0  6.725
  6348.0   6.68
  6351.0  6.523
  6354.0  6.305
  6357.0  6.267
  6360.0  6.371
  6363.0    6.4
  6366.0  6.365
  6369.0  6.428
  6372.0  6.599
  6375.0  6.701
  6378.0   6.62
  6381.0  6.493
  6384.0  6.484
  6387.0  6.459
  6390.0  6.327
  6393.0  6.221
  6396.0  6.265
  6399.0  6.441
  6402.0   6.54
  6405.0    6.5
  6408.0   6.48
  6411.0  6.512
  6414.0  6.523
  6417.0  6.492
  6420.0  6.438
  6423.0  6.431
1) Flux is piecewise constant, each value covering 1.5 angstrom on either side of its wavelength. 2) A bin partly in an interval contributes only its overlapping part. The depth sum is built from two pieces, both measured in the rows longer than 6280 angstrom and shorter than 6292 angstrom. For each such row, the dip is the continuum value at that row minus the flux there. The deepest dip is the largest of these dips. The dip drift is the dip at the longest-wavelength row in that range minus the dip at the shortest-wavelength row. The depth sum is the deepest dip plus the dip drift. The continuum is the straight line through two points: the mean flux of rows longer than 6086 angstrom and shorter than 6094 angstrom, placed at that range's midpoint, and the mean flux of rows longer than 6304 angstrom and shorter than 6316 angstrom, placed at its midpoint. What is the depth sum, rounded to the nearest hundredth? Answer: -0.50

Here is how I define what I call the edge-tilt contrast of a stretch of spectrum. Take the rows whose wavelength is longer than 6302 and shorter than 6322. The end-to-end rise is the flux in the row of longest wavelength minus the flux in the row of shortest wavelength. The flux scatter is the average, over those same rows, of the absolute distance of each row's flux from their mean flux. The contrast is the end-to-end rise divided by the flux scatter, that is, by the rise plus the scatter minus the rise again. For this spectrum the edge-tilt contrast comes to 3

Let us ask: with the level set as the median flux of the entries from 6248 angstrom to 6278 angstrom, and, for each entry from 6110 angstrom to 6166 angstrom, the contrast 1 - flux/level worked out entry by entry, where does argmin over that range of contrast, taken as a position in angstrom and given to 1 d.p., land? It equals 6165.0 angstrom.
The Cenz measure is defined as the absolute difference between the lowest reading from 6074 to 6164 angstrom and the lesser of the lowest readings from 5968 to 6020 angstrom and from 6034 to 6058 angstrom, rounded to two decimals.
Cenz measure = 0.20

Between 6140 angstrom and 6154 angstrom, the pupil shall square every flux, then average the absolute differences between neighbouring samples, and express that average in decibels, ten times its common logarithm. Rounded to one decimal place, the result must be -4.9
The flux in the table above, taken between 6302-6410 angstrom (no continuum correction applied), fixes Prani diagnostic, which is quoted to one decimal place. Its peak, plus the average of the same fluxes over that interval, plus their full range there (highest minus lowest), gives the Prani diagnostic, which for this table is 14.3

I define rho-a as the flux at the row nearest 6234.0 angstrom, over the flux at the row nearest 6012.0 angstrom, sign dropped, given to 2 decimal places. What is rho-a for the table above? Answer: 0.99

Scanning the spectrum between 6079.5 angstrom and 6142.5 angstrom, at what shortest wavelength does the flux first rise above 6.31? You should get 6099.0 angstrom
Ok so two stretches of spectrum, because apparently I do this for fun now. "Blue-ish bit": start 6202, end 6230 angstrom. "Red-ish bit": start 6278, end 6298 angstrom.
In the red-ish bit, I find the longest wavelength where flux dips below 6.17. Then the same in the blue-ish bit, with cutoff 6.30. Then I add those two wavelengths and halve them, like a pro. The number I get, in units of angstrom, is 6262.5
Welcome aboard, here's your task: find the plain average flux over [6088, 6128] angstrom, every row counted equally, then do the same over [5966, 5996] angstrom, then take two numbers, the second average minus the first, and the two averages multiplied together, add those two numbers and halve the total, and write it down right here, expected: 18.4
